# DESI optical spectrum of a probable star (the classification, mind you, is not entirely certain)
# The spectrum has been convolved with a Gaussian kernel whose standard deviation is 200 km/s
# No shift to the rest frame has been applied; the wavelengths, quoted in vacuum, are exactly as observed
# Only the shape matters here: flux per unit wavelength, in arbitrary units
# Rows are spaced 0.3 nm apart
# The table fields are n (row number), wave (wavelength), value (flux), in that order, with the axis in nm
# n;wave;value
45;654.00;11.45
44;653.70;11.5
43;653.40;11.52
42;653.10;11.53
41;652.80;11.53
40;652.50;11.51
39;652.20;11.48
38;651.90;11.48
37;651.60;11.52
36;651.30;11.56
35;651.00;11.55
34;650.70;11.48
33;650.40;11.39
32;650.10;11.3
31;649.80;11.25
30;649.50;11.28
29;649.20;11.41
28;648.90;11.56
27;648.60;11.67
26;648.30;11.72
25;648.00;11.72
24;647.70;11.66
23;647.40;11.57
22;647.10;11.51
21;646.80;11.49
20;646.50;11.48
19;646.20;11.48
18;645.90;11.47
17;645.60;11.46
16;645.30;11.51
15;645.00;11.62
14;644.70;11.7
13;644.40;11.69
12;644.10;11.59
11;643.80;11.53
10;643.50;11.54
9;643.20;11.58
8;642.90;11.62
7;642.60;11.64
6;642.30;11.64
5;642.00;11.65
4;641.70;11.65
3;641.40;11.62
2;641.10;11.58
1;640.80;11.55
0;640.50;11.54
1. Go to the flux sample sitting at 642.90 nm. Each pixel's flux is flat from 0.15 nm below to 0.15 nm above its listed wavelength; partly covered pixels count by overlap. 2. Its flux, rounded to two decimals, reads 11.62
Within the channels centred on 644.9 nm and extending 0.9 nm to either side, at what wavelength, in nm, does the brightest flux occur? 644.70 nm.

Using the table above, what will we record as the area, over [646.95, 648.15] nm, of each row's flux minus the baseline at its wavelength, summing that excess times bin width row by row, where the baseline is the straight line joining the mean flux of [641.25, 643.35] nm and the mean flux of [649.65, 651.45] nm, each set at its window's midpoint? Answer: 0.14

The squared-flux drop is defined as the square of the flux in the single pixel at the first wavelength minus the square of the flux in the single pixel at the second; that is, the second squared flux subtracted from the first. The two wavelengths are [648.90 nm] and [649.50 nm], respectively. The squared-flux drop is 6.4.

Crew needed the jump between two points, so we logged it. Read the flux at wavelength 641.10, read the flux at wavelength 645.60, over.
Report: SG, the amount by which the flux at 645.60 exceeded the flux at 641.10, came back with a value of -0.12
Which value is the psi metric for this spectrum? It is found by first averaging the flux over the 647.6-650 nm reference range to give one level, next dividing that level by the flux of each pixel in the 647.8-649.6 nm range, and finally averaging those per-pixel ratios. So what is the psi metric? 1.00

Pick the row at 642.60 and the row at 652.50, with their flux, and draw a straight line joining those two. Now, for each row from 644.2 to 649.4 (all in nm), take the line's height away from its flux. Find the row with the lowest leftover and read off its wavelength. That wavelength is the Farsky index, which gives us 649.20 nm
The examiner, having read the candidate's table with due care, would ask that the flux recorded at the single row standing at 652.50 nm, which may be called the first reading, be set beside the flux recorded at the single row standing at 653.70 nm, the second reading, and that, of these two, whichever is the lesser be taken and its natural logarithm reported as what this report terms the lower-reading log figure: 2.44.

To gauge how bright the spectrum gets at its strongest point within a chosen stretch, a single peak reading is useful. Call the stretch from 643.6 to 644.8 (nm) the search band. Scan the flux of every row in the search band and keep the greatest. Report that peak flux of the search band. 11.7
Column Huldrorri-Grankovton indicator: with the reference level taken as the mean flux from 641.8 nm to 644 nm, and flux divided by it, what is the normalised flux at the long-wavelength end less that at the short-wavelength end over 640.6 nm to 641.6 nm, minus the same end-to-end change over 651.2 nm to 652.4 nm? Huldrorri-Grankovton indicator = 0.013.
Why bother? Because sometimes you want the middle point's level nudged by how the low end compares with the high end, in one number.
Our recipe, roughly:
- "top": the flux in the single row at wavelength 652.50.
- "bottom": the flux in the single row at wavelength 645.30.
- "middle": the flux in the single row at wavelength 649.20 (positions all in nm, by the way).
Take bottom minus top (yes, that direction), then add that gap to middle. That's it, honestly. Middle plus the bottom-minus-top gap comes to 11.4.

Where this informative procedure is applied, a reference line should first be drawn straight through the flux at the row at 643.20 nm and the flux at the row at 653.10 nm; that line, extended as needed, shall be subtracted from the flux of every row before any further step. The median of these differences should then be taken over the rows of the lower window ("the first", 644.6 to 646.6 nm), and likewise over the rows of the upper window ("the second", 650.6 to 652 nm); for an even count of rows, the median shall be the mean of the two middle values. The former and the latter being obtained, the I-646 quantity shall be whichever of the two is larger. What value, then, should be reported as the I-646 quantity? -0.02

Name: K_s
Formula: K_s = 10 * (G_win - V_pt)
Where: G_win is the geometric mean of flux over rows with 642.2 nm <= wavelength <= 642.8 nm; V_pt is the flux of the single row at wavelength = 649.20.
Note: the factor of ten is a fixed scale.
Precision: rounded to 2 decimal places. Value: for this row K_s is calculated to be 2.30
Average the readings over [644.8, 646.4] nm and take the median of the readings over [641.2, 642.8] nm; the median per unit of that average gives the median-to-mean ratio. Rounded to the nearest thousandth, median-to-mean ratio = 1.011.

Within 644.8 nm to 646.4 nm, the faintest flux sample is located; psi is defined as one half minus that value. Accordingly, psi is -11.0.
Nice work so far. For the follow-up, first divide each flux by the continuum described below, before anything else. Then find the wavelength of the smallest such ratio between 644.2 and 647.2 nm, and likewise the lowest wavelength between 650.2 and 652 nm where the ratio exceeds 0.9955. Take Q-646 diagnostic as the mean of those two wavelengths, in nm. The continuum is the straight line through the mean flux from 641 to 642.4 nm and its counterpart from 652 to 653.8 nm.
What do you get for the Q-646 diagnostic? 648.30 nm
